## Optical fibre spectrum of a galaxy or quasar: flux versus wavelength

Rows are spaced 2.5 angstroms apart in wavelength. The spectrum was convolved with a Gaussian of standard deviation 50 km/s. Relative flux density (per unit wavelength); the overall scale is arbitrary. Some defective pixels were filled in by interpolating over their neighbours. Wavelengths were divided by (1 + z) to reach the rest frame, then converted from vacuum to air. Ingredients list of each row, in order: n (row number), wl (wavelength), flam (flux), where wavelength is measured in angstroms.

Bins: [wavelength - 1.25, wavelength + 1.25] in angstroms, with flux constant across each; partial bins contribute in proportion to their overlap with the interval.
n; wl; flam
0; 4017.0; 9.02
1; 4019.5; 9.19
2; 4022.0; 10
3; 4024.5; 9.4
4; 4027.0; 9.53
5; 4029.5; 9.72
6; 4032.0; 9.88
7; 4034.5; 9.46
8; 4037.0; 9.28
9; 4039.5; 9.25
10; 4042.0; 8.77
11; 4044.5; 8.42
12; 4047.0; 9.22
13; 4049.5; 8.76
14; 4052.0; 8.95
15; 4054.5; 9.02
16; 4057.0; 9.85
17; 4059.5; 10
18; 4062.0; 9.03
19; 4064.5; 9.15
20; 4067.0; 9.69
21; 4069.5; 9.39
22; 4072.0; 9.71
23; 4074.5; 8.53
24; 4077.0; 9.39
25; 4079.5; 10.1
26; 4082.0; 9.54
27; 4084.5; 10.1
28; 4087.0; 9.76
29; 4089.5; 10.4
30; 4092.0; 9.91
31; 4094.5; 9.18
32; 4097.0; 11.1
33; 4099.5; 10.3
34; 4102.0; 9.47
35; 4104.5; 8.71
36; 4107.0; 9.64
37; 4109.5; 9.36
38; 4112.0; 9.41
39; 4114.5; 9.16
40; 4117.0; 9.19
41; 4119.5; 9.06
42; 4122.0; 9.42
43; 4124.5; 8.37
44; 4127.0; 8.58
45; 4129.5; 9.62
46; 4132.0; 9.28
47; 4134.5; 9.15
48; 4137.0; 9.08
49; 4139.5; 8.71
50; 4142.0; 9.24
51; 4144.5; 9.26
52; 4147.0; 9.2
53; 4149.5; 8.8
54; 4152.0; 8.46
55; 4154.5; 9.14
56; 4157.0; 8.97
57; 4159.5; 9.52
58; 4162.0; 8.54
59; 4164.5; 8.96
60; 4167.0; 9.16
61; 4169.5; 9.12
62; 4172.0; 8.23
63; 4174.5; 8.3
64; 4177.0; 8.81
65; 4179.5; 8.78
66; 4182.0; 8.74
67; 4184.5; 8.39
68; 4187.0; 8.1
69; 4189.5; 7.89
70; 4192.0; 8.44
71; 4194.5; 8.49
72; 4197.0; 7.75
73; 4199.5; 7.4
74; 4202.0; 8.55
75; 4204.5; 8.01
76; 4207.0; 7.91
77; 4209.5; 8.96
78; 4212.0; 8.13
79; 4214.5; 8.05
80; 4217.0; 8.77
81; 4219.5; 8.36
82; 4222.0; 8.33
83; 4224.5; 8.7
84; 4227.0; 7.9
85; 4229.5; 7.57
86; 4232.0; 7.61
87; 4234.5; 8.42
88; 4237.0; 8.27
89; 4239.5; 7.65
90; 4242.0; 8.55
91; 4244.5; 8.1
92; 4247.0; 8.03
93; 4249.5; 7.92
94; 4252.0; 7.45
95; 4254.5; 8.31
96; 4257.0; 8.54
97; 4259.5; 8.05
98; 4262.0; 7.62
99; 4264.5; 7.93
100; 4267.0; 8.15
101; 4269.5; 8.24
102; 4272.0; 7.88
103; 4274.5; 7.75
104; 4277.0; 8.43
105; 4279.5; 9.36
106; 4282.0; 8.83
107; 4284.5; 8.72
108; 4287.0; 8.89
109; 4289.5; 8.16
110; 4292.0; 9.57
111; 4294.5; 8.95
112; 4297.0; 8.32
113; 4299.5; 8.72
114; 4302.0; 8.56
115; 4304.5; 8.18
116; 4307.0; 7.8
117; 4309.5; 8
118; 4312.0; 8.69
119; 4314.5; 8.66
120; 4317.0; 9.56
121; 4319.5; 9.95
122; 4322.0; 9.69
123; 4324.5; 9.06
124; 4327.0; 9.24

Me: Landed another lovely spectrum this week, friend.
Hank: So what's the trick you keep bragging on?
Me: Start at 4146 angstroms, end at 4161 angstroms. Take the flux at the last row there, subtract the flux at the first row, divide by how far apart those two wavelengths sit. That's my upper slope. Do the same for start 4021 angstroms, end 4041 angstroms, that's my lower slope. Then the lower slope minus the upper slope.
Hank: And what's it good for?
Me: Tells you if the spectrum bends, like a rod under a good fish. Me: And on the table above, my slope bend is -0.07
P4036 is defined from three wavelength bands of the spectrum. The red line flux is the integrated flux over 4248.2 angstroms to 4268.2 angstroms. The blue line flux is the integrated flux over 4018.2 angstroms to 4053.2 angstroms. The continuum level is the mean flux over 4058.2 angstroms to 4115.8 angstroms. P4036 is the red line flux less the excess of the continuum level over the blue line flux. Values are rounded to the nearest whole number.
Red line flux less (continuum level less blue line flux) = 475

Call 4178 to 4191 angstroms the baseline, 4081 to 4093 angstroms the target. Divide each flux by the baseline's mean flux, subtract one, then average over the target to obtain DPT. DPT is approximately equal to 0.19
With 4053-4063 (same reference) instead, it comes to 0.13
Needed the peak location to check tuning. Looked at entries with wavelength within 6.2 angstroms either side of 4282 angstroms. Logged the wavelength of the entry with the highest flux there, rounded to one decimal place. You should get 4279.5 angstroms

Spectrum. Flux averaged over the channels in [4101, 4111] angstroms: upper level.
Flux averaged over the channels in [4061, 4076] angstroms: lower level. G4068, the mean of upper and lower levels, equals 9.27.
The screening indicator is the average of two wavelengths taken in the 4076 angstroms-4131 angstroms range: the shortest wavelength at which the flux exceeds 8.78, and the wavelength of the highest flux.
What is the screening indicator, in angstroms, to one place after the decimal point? 4087.0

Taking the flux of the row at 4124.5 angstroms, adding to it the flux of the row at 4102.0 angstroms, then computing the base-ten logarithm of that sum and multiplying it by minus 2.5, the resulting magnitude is -3.13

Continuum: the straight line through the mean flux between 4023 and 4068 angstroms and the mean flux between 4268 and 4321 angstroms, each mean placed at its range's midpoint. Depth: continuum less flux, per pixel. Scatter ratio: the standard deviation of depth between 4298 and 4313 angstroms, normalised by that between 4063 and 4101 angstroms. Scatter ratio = 0.6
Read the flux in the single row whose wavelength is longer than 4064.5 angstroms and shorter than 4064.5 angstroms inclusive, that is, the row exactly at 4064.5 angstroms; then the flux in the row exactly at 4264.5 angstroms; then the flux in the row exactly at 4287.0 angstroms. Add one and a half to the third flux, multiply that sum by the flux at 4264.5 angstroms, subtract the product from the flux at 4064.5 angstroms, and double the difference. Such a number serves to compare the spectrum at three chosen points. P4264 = -146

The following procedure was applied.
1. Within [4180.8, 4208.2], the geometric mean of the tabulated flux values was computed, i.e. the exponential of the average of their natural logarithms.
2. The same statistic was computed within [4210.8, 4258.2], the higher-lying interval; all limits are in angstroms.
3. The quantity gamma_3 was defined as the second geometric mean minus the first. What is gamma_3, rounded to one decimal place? 0.0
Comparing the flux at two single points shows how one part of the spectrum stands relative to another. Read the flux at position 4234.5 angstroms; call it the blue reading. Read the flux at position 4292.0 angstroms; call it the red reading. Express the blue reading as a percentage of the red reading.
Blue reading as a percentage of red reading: 88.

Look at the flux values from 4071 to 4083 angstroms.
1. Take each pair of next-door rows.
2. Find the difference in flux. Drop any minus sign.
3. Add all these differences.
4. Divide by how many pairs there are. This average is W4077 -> 0.83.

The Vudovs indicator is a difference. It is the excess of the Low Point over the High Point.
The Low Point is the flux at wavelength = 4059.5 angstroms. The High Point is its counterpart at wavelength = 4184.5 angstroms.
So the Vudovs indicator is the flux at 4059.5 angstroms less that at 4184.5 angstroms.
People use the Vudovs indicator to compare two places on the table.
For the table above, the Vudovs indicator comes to 1.6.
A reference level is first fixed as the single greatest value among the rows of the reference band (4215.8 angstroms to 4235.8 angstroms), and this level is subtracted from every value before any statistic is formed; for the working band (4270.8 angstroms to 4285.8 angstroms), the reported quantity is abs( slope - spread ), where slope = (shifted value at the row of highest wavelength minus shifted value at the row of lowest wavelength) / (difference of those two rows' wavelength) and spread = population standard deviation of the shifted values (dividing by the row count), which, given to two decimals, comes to 0.49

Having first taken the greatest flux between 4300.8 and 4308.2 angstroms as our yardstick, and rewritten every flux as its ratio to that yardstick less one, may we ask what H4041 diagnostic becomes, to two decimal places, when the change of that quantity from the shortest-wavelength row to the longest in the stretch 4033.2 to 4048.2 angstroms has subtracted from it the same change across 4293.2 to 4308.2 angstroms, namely 0.11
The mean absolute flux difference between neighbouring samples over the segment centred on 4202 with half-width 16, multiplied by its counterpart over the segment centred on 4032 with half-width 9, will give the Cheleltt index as 0.10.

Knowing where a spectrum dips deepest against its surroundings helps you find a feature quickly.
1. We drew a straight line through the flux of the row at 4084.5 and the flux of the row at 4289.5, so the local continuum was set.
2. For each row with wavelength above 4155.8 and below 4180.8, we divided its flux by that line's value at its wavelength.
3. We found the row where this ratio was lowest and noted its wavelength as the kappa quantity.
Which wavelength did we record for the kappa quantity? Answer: 4172.0 angstroms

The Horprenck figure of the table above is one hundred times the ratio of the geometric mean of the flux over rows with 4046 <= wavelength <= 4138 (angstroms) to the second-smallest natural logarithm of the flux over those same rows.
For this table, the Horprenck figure 439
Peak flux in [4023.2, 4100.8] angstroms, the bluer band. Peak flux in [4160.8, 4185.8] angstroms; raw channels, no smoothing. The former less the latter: 1.9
